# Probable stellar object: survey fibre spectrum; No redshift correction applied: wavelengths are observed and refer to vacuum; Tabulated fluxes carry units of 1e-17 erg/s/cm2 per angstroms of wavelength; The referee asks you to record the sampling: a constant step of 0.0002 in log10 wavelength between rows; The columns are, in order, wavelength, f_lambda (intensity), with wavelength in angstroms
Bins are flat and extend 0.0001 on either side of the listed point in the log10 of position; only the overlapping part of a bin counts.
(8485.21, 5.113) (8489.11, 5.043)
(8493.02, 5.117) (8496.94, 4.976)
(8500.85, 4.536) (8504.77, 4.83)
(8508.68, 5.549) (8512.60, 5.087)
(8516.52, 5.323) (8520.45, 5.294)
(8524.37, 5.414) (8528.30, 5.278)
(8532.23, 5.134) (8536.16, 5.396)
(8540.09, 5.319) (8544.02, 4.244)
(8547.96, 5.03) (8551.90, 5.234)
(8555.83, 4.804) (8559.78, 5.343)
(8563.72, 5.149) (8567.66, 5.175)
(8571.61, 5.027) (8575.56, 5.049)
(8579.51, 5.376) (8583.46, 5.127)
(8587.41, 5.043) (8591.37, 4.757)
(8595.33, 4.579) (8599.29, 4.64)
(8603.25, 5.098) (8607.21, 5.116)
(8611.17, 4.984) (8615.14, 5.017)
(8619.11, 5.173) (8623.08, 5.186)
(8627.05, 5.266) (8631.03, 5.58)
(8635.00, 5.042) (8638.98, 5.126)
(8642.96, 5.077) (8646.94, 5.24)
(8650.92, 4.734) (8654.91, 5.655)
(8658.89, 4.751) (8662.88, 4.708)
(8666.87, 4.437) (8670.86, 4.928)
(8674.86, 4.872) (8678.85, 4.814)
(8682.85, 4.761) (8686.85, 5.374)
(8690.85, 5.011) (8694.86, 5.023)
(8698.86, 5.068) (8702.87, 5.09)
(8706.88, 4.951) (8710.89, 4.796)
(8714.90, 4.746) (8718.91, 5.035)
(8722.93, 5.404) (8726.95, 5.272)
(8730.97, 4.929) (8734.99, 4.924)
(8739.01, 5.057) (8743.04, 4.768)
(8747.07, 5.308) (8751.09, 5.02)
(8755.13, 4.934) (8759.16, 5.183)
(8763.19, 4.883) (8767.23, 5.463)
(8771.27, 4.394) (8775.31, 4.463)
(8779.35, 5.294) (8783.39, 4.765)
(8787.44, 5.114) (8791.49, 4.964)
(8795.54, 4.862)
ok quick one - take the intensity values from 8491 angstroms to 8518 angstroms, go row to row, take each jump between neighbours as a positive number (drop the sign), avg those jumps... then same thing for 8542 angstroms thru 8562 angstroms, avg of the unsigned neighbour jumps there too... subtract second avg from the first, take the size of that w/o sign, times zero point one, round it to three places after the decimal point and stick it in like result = 0.011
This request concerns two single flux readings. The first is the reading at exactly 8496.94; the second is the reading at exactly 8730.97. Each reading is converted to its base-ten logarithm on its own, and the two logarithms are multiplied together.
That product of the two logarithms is 0.483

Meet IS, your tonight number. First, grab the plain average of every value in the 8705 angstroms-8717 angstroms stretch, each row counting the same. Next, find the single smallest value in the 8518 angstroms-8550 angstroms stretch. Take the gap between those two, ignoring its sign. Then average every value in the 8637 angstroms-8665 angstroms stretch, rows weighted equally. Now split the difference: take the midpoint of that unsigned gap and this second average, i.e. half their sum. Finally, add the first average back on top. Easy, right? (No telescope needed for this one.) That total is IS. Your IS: 7.65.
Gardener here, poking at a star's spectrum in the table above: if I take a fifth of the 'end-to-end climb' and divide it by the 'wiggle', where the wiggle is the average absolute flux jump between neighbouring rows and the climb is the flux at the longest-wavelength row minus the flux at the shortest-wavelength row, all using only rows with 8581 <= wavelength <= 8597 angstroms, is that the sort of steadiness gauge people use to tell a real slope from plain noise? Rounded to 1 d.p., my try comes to -0.6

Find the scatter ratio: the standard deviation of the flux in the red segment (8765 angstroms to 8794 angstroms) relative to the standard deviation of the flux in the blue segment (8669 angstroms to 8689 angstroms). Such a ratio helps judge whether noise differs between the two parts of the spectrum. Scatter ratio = 1.7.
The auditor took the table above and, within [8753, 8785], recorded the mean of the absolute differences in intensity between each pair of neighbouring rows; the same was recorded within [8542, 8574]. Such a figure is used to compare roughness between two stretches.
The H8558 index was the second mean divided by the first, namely 0.64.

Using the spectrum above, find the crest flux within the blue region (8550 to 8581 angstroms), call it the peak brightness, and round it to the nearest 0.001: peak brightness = 5.376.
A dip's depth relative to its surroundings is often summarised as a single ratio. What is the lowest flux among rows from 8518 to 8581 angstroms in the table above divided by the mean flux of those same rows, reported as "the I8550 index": 0.83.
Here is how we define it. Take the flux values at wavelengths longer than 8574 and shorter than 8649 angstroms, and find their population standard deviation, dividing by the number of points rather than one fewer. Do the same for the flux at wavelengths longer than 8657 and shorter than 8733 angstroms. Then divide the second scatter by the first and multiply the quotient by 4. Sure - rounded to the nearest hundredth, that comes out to 4.08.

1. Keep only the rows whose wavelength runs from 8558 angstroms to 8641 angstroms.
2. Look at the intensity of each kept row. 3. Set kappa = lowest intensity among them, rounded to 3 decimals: 4.579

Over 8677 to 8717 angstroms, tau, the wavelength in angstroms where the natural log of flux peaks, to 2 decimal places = 8686.85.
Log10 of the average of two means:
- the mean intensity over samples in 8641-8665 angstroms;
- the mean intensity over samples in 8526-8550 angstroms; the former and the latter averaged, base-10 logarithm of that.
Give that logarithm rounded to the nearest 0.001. 0.703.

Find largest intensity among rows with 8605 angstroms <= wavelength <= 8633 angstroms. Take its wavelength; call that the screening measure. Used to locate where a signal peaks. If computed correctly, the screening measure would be 8631.03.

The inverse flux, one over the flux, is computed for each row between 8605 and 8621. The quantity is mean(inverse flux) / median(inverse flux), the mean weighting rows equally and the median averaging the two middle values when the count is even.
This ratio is 0.999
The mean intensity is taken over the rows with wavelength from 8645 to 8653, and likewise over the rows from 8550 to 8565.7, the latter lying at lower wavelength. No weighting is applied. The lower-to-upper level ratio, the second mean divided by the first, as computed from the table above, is 1.03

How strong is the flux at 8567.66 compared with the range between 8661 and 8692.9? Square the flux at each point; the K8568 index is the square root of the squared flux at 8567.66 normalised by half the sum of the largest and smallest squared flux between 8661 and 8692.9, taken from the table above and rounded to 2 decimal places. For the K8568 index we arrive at 1.05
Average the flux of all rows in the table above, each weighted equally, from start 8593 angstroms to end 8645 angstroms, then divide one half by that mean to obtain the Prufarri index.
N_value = 0.099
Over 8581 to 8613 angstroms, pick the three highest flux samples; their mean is 5.11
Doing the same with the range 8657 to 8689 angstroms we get 5.06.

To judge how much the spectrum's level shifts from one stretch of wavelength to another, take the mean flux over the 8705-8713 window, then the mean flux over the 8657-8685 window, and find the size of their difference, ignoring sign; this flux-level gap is 0.12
